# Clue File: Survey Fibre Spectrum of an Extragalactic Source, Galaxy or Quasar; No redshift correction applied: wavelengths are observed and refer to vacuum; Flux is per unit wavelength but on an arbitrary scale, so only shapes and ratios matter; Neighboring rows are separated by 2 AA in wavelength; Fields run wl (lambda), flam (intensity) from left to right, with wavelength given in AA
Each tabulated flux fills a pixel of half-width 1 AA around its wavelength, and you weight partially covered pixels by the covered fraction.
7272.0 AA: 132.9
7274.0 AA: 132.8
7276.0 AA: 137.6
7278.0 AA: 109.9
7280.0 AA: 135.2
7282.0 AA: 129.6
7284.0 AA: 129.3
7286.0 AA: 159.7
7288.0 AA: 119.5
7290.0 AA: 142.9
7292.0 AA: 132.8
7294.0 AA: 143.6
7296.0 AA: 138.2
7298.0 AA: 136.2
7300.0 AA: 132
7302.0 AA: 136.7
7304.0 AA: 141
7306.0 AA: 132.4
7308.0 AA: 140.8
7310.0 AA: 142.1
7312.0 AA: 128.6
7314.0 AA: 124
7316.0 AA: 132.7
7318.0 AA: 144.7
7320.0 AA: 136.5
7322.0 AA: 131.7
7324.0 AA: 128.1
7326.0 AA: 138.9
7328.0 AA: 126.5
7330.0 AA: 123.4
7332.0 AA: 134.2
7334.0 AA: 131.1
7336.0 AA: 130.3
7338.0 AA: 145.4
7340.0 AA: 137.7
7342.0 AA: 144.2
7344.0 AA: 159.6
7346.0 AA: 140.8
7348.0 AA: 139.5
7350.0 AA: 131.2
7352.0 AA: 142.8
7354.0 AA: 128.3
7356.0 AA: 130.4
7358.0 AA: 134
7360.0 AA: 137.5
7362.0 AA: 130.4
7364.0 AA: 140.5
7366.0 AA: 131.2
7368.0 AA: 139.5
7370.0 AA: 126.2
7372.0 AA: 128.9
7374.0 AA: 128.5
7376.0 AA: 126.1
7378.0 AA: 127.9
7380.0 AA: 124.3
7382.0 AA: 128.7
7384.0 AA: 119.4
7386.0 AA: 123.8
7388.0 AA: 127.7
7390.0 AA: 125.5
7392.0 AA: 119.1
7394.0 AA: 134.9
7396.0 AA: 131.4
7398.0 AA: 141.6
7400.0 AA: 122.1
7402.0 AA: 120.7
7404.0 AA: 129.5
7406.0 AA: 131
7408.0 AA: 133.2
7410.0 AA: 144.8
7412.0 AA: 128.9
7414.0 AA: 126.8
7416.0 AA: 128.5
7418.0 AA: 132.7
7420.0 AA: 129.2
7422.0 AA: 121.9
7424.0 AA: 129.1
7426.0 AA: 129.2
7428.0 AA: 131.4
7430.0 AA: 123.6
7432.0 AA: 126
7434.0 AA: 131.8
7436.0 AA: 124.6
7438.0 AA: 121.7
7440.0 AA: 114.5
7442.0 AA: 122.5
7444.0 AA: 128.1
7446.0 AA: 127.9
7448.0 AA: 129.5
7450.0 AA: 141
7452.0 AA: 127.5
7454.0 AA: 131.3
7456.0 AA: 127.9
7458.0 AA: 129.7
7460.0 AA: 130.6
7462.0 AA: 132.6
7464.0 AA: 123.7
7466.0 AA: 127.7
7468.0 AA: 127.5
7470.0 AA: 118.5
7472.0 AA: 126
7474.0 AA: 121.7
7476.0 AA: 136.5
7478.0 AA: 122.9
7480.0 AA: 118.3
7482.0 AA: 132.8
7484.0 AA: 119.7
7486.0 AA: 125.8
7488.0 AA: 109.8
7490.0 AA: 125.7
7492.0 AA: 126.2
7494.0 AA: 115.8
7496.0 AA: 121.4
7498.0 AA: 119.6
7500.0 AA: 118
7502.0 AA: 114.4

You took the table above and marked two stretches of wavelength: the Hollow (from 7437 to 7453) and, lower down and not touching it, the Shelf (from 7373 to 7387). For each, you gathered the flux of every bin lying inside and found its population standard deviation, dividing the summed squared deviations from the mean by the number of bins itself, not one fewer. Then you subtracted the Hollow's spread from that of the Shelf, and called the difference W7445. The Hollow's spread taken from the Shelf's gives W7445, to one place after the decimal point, -4.0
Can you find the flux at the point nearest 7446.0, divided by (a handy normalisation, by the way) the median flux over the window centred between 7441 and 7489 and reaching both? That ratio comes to 1.00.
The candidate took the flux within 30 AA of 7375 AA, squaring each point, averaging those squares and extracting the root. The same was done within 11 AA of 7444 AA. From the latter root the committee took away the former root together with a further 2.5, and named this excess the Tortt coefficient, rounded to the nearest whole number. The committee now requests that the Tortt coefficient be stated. -6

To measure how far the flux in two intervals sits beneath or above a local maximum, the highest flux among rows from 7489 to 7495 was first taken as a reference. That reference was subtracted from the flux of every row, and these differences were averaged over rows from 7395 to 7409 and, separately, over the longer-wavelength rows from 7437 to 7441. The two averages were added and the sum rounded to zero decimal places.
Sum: -4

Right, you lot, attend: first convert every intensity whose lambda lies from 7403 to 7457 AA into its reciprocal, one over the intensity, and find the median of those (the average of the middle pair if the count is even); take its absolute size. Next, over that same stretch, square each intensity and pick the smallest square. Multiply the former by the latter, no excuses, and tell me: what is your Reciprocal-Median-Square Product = 102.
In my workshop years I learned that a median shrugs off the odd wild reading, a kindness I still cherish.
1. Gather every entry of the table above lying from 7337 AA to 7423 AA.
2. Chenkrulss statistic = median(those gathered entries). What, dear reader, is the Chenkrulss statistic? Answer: 130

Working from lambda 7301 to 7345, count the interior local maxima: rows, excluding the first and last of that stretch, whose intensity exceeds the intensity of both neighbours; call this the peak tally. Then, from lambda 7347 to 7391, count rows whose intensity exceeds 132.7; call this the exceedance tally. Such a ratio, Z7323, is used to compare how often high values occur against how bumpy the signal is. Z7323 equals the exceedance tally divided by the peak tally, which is 1.0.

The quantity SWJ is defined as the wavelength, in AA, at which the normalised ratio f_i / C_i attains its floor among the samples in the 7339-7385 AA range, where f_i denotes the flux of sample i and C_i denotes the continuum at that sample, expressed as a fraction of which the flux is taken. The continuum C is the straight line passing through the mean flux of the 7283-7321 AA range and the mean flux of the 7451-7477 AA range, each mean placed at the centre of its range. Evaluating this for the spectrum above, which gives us 7384.0 AA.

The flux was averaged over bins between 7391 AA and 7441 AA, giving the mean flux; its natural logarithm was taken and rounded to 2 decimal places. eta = 4.85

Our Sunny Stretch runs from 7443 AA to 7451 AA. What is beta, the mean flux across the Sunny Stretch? 132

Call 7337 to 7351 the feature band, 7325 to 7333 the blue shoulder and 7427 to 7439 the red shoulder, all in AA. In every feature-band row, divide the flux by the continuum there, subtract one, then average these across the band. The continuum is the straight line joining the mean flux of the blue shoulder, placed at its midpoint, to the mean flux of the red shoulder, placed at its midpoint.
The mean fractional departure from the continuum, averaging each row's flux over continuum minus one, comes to 0.10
